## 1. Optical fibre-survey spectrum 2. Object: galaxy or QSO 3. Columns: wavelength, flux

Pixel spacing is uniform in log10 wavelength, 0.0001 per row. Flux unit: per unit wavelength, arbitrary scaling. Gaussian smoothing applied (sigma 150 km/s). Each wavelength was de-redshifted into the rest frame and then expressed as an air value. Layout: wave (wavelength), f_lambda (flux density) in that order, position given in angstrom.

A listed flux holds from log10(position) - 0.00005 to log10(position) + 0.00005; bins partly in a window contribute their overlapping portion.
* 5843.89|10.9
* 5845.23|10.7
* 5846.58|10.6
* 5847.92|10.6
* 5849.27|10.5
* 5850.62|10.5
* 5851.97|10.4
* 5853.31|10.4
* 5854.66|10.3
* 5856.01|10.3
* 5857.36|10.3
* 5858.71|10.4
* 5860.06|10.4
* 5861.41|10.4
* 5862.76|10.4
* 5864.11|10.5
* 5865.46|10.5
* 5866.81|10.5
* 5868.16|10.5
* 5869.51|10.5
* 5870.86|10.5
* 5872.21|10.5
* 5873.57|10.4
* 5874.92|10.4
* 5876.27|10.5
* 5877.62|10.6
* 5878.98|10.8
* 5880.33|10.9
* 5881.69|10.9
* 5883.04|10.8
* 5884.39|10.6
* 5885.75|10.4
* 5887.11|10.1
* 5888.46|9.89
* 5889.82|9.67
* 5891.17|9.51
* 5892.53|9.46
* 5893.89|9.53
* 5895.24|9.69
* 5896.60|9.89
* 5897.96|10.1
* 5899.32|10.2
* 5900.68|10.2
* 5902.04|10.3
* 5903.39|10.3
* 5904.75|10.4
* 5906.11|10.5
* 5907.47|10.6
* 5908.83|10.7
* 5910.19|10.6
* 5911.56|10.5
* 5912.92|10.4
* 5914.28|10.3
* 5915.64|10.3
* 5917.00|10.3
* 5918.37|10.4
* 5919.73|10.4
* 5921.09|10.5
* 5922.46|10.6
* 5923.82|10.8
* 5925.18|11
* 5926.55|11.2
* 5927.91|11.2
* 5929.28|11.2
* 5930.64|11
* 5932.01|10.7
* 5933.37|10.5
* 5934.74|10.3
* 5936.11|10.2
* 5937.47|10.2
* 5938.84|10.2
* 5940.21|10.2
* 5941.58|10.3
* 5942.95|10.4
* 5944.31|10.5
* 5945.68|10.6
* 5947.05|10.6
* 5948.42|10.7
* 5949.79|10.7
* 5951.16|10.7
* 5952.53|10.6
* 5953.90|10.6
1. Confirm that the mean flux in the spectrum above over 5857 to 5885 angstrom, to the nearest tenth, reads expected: 10.5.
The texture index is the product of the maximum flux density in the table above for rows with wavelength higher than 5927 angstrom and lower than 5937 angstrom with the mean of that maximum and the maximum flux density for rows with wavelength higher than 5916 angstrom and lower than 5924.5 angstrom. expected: 123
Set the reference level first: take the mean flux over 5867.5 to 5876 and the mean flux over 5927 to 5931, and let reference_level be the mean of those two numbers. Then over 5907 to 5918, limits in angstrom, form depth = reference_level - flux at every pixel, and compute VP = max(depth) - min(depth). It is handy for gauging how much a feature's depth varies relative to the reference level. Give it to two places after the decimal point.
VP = 0.40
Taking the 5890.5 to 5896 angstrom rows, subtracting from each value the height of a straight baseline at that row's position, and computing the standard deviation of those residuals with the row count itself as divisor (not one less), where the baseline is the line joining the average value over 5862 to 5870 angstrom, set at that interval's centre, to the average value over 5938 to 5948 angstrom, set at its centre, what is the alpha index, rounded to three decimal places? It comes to 0.087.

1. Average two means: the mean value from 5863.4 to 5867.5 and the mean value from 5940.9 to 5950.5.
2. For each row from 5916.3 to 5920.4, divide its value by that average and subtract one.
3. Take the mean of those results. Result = -0.015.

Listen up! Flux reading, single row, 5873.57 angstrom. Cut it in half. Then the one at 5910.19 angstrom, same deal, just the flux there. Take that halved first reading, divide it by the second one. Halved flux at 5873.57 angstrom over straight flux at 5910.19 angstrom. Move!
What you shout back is 0.491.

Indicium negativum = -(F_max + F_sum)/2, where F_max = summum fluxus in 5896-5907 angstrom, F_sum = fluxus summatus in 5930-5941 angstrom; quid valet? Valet -46.90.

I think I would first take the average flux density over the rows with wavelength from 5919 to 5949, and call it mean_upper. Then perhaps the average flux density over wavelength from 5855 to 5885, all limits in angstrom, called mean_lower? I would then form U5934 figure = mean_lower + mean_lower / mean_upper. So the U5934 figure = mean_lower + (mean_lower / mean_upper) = 11.52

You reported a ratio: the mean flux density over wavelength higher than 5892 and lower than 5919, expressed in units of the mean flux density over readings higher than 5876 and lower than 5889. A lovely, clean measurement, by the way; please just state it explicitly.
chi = 0.97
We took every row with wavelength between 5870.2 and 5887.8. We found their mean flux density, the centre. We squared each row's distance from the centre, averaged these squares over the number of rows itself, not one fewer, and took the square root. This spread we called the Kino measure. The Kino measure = 0.22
